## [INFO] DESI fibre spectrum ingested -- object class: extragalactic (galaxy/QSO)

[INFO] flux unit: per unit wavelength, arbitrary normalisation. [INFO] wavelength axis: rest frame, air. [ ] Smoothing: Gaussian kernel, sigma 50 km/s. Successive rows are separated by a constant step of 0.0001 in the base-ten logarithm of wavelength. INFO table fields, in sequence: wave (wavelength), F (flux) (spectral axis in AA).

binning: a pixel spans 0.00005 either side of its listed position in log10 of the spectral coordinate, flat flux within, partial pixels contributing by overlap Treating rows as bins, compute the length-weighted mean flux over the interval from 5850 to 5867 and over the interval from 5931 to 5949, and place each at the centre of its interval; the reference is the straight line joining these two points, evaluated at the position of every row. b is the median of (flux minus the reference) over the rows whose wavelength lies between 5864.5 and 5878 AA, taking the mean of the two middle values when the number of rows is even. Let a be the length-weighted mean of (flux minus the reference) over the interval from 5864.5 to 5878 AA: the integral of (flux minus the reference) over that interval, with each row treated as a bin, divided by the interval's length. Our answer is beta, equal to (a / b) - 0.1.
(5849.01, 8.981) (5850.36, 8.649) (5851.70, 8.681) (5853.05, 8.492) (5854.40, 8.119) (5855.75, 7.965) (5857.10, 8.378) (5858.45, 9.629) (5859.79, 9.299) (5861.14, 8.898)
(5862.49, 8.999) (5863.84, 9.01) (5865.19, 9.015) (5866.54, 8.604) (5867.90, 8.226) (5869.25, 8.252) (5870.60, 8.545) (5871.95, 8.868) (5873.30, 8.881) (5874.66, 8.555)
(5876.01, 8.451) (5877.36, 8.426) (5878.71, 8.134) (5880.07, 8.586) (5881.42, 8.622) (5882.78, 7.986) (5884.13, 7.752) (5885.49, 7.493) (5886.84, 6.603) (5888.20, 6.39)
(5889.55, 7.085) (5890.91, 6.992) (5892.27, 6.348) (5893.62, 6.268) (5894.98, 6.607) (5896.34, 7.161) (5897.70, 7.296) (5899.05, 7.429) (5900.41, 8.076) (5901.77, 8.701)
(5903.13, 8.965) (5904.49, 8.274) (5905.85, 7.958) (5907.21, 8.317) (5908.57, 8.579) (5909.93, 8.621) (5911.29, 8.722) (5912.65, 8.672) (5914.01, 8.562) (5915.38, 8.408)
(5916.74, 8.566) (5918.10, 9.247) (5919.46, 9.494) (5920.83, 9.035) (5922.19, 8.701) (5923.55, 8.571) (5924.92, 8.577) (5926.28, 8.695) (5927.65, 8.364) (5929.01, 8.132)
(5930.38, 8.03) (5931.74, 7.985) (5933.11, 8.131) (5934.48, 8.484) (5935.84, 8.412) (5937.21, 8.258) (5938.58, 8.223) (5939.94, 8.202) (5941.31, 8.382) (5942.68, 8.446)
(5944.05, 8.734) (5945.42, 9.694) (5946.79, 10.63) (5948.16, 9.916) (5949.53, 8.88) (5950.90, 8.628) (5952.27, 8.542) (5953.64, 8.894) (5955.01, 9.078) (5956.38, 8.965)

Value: 0.74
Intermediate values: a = -0.17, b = -0.20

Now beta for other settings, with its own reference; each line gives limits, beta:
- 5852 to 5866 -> 0.00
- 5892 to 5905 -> 0.77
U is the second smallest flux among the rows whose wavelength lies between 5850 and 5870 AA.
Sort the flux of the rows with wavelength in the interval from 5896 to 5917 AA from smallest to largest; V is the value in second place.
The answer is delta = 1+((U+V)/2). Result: 8.7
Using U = 8.119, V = 7.296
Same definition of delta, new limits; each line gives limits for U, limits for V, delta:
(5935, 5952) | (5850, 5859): 9.2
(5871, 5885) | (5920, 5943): 9.0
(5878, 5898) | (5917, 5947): 8.2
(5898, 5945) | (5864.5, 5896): 8.2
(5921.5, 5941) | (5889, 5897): 8.2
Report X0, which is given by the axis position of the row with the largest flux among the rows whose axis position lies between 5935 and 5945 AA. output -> 5944.05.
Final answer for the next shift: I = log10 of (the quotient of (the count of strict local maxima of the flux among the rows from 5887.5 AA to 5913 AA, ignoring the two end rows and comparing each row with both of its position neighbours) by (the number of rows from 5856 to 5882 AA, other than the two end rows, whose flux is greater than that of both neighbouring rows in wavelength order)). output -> 0.00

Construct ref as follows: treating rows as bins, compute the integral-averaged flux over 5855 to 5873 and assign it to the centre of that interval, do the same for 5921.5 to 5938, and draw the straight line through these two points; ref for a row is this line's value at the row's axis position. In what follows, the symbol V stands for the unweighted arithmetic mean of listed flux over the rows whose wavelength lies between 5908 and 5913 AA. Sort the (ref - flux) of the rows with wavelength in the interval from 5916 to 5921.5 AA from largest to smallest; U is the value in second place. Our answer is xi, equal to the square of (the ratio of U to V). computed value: 0.005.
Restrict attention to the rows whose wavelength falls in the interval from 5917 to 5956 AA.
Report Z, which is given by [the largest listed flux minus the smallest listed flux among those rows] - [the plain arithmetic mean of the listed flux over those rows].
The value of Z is -6.1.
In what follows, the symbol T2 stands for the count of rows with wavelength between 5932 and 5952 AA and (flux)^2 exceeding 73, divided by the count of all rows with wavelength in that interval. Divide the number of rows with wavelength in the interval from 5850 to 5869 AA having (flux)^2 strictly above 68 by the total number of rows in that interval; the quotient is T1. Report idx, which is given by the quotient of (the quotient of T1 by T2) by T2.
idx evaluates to 4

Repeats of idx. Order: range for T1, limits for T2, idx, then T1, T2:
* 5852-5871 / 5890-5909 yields 17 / 0.79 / 0.21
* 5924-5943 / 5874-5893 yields 12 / 0.57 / 0.21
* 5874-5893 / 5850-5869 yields 1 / 0.36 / 0.64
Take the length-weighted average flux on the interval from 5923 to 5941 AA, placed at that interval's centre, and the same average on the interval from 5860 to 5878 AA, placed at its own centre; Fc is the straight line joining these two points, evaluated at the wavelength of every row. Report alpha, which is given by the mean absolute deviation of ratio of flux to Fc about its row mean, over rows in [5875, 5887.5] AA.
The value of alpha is 0.055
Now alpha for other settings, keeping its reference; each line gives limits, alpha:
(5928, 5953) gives 0.065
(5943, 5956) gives 0.068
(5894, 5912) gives 0.071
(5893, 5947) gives 0.062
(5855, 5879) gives 0.039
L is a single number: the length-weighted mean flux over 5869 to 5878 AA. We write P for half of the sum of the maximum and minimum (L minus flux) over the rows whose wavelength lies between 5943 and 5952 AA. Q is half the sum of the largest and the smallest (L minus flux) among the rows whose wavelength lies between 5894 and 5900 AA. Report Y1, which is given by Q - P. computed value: 2.6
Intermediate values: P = -1.04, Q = 1.57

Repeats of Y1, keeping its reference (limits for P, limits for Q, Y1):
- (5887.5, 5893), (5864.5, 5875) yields -1.9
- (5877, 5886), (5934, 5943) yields -0.3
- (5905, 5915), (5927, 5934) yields 0.2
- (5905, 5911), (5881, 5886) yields 0.2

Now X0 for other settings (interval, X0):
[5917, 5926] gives 5919.46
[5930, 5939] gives 5934.48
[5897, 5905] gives 5903.13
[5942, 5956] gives 5946.79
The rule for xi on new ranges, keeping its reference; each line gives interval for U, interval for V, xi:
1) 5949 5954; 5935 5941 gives 0.002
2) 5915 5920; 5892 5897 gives 0.000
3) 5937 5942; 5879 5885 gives 0.000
